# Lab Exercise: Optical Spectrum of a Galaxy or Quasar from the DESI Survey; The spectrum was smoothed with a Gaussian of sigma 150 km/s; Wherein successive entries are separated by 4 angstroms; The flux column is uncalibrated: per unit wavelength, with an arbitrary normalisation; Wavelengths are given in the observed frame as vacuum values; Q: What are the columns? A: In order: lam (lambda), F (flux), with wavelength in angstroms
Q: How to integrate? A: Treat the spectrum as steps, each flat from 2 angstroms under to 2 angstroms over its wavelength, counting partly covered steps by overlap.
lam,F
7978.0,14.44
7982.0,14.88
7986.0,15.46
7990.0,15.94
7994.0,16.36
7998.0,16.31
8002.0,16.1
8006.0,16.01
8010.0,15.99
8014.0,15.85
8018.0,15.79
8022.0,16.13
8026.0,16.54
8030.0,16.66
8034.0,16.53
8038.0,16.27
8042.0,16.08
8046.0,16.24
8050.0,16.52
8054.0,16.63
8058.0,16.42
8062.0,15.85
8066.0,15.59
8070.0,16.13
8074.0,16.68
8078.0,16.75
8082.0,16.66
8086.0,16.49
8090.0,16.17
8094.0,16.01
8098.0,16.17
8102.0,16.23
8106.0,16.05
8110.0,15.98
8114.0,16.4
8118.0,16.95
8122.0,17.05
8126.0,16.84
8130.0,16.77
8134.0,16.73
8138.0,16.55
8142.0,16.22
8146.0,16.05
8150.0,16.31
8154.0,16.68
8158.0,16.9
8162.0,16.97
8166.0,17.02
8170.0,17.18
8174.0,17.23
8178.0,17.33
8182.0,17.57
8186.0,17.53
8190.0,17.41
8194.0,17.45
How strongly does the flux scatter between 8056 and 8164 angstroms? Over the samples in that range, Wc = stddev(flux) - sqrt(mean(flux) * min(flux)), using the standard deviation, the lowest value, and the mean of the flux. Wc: -15.6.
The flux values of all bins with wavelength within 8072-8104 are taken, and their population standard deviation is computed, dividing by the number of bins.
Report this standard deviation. 0.27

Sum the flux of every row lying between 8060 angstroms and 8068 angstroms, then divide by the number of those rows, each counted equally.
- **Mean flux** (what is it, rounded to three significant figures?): 15.7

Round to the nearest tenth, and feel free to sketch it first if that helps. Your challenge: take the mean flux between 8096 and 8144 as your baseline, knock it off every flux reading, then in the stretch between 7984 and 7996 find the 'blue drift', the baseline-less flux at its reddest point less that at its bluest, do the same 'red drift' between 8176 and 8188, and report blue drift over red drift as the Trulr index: 4.5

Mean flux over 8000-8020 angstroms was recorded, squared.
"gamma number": 254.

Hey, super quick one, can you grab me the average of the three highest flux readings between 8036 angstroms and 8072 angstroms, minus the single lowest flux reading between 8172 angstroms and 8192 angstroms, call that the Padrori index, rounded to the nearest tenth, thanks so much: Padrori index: -0.7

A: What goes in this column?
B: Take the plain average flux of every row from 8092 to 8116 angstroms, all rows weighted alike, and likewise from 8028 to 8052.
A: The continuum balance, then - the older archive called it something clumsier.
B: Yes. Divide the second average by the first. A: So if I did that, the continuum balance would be 1.02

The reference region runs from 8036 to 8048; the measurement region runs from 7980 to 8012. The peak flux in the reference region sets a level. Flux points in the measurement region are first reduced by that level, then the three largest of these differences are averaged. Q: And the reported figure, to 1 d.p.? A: 0.0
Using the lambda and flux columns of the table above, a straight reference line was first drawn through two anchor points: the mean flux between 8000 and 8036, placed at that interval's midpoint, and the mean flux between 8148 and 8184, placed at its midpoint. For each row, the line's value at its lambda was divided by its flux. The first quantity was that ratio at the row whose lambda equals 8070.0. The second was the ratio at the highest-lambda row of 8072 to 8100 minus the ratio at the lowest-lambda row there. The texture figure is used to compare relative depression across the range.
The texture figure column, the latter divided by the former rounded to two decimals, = 0.04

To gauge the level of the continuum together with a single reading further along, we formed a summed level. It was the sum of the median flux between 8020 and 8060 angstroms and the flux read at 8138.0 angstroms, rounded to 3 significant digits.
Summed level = 33.0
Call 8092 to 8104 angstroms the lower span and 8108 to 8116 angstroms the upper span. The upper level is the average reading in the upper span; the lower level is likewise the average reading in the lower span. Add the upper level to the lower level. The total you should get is 32.3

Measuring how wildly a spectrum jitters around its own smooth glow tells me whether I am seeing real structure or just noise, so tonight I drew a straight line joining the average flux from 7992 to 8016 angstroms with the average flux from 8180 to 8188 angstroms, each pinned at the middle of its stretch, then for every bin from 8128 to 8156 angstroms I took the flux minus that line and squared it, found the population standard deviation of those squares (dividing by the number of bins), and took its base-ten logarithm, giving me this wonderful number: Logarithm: -0.34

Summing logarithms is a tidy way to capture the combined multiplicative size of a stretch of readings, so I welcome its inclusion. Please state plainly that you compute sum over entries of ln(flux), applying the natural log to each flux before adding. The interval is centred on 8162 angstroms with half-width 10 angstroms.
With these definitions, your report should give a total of 14.2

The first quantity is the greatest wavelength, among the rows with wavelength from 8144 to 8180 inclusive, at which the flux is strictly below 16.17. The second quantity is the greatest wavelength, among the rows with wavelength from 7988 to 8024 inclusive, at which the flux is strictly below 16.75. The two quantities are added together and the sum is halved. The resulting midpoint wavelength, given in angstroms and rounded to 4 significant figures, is 8084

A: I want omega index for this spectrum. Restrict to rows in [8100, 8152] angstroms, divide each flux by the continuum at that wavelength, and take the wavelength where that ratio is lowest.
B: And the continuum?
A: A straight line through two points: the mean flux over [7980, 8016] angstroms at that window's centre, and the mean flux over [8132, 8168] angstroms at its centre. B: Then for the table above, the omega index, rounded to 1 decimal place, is 8146.0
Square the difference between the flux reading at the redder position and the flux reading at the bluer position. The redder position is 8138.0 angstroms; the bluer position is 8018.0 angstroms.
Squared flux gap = 0.6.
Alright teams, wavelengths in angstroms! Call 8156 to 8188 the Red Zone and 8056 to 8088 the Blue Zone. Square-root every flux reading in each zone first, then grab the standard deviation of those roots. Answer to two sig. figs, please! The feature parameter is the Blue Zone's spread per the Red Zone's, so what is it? 1.8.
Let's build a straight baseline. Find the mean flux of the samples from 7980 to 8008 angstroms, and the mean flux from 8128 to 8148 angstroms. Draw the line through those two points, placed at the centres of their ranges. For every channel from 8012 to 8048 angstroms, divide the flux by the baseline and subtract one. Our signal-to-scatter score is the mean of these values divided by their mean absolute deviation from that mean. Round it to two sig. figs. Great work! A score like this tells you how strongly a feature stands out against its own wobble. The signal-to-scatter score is 0.94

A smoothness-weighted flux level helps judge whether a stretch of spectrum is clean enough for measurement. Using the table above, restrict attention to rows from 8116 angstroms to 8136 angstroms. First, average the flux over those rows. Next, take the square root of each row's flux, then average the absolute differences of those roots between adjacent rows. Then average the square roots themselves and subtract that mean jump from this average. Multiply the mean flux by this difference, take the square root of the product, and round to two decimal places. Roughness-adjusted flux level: 8.31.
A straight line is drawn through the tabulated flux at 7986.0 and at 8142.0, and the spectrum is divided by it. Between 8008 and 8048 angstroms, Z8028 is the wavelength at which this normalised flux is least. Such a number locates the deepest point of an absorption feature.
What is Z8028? 8018.0 angstroms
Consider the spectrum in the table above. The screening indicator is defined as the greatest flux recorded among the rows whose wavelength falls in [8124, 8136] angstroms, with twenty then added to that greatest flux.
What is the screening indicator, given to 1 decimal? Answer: 36.8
